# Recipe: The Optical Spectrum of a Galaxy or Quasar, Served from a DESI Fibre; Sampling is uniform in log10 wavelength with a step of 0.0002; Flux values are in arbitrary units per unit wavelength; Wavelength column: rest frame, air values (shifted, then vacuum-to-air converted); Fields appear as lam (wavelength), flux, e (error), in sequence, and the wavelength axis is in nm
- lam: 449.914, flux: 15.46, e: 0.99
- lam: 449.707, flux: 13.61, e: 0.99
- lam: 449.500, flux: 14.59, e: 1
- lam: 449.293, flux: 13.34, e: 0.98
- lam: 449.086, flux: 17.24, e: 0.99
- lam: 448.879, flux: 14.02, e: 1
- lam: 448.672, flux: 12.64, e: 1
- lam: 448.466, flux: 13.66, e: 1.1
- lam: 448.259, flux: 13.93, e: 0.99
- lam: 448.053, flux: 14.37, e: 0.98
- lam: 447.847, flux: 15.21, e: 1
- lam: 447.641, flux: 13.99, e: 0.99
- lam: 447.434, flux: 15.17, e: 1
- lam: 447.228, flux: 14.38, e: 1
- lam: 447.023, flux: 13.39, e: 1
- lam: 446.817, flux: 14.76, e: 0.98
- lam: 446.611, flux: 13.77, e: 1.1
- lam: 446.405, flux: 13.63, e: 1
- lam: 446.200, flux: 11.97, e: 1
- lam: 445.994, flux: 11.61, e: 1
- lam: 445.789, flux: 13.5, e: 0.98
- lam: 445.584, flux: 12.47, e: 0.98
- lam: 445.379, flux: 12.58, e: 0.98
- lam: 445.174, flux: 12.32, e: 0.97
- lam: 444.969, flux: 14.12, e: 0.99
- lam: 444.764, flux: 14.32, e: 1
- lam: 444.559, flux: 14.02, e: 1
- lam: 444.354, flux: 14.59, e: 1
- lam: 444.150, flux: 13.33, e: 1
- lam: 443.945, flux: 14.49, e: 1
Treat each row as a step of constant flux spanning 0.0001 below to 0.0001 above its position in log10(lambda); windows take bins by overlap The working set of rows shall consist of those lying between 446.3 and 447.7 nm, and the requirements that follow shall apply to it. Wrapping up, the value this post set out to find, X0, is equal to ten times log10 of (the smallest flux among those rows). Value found 11.3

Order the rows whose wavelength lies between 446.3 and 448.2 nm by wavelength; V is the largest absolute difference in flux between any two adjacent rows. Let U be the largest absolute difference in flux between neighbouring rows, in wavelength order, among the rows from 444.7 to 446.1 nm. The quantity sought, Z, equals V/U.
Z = 0.72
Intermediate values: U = 1.89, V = 1.4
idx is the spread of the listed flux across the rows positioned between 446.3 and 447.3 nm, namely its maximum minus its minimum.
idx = 1.4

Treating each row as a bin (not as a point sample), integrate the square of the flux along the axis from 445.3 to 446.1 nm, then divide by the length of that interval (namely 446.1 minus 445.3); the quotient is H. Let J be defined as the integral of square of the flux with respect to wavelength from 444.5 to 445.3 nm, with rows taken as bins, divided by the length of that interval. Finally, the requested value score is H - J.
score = -29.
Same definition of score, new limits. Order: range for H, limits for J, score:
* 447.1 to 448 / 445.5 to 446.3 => 61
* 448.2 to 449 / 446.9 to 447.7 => -18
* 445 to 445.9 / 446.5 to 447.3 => -33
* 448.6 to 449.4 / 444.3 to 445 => 7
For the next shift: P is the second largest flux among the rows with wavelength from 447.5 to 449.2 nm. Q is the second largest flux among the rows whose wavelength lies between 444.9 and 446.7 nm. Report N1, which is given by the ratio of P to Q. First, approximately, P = 15.21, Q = 13.77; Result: 1.10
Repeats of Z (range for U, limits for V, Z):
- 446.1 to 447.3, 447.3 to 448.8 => 0.73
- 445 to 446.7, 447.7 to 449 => 0.73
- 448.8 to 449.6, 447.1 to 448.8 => 0.31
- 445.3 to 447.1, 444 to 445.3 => 0.95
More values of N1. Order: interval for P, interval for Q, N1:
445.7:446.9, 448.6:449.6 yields 0.94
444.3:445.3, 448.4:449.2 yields 1.02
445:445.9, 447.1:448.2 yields 0.83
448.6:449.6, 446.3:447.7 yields 0.99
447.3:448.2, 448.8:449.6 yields 1.04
